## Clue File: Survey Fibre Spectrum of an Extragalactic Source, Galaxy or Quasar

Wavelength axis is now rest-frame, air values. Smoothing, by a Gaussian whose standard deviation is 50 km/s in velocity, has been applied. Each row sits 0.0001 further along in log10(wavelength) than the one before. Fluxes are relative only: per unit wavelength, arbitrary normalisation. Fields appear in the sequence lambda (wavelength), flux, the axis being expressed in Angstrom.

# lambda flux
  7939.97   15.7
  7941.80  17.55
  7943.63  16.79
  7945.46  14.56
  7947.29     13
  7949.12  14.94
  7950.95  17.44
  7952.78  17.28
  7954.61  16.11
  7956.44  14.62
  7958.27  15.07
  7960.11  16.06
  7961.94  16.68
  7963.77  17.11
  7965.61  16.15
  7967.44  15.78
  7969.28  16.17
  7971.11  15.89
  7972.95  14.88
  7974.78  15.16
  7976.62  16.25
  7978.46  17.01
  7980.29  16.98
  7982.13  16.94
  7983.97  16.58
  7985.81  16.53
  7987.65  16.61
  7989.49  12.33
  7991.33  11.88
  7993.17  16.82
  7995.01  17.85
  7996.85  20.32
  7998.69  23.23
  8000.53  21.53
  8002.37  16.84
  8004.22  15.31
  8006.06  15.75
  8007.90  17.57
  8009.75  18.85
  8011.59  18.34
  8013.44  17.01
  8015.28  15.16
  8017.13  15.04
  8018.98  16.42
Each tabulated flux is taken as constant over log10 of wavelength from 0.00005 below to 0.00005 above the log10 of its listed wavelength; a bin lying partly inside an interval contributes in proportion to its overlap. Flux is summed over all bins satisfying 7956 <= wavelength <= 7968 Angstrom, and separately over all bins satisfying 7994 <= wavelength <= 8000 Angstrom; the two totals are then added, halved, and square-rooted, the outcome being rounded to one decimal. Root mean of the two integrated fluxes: 9.3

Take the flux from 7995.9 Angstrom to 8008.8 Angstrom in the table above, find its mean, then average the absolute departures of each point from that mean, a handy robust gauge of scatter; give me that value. 2.6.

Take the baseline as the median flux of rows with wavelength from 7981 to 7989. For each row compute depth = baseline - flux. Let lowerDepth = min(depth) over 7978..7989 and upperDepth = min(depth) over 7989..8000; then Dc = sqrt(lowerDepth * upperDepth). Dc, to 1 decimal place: 1.7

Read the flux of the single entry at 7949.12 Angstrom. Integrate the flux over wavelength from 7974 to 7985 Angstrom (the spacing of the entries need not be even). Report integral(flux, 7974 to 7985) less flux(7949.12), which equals 167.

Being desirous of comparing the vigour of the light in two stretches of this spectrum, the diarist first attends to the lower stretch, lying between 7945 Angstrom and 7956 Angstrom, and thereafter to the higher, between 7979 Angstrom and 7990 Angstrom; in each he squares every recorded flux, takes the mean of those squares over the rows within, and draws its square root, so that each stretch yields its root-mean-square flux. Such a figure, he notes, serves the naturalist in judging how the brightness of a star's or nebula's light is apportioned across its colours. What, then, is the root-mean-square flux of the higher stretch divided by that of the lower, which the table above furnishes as 1.029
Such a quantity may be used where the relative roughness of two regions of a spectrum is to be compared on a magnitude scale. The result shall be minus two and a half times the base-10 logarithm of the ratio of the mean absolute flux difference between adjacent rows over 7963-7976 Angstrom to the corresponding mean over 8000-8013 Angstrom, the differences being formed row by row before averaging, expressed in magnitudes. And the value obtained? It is 1.2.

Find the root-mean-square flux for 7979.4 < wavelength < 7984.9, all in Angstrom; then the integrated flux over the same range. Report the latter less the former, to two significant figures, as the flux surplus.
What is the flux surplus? 76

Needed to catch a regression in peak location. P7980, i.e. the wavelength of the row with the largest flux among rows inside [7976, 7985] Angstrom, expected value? 7978.46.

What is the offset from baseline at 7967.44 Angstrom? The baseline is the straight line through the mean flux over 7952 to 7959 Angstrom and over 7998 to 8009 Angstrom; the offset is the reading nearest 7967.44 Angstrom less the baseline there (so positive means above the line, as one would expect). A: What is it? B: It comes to -0.6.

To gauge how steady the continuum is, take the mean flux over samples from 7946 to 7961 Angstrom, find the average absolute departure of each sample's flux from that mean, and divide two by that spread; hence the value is 1.7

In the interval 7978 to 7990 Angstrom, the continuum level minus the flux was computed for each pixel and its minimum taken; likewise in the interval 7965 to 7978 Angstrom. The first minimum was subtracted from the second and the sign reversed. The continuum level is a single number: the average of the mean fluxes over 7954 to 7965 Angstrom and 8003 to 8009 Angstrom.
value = -1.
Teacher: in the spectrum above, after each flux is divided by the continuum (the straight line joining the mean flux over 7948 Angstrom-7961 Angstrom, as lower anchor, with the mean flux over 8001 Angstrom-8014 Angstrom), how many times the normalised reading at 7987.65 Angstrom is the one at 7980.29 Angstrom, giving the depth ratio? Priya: 1.03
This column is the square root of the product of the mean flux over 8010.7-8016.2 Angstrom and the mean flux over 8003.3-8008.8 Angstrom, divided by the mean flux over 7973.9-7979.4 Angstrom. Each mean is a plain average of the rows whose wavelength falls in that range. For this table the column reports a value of 1.02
